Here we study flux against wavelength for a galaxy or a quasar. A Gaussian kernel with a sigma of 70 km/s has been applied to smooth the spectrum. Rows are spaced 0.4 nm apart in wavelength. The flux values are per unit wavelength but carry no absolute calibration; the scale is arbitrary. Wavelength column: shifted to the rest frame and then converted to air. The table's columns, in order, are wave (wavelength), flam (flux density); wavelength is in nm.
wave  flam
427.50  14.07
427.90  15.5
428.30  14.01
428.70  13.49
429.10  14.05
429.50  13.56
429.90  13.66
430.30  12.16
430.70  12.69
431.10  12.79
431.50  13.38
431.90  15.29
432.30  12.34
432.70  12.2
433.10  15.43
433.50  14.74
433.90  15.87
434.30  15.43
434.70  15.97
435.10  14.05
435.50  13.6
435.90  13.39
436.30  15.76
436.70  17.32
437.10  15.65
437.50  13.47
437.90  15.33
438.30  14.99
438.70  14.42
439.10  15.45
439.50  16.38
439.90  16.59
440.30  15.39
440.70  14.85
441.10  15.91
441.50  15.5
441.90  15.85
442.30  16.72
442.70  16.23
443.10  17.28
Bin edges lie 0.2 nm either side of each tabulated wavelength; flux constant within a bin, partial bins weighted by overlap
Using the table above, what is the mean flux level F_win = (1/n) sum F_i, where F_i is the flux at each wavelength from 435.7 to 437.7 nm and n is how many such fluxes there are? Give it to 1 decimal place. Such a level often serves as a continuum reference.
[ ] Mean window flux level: 15.1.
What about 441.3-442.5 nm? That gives 16.0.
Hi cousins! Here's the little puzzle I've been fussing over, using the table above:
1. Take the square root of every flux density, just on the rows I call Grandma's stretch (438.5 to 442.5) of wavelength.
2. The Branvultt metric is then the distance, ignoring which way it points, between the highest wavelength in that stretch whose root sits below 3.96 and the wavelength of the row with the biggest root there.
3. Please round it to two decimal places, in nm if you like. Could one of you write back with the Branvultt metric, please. 0.80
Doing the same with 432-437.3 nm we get 0.40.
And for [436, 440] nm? 2.40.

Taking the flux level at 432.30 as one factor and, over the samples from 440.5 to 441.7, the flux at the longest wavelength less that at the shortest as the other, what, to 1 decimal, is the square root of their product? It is 2.8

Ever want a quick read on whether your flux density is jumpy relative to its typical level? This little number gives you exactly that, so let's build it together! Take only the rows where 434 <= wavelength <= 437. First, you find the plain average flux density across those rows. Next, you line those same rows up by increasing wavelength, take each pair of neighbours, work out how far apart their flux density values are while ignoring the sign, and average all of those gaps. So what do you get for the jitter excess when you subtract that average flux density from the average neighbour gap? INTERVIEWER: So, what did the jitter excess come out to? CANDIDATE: -13.9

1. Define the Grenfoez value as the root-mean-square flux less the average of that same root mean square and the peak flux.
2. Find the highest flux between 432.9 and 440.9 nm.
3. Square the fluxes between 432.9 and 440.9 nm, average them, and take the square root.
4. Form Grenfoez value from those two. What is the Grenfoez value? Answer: -1.0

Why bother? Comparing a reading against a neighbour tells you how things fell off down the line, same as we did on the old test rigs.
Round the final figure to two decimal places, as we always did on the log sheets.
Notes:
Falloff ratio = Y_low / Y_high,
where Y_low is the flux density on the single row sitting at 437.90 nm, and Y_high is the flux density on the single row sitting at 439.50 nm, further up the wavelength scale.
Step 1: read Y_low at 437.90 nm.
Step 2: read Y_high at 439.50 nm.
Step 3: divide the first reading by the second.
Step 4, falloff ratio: 0.94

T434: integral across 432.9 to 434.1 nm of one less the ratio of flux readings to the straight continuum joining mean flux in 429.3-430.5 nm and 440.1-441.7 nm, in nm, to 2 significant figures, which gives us -0.13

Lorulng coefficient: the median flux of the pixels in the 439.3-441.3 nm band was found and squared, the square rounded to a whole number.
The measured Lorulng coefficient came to 253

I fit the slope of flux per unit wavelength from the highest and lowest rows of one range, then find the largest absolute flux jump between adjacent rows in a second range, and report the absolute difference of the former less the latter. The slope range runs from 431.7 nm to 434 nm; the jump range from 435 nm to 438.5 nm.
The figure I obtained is 2.1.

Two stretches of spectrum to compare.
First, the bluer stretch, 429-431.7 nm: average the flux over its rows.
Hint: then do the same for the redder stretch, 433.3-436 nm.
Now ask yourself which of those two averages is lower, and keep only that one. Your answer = 13.2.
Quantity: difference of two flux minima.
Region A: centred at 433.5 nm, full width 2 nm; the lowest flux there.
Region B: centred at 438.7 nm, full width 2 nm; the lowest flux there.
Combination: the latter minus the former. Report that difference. 2.2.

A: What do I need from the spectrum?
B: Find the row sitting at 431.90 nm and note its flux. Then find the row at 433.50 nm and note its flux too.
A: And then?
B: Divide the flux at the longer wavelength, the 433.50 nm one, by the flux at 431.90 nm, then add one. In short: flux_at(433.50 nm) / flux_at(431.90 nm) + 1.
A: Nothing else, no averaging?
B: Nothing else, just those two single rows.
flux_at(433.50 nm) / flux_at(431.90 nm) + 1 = 1.96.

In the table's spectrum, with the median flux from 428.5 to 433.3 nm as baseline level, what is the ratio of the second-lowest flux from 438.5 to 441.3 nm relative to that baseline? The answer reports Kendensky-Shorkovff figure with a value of 1.11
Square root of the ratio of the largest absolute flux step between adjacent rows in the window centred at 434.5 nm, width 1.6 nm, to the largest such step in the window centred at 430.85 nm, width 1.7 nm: 1.8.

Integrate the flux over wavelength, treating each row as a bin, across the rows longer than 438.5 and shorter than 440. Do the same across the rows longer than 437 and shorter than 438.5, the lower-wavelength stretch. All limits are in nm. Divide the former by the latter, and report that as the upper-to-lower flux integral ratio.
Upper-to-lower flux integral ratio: 1.06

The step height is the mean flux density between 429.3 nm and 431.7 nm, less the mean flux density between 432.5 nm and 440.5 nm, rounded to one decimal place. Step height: -2.0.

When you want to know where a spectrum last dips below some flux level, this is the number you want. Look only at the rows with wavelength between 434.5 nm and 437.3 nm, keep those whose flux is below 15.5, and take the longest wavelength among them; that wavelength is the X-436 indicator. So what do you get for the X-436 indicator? 435.90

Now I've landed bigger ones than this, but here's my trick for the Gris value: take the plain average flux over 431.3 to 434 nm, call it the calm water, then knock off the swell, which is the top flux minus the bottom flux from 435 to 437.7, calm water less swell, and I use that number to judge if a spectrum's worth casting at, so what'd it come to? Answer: 10.2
